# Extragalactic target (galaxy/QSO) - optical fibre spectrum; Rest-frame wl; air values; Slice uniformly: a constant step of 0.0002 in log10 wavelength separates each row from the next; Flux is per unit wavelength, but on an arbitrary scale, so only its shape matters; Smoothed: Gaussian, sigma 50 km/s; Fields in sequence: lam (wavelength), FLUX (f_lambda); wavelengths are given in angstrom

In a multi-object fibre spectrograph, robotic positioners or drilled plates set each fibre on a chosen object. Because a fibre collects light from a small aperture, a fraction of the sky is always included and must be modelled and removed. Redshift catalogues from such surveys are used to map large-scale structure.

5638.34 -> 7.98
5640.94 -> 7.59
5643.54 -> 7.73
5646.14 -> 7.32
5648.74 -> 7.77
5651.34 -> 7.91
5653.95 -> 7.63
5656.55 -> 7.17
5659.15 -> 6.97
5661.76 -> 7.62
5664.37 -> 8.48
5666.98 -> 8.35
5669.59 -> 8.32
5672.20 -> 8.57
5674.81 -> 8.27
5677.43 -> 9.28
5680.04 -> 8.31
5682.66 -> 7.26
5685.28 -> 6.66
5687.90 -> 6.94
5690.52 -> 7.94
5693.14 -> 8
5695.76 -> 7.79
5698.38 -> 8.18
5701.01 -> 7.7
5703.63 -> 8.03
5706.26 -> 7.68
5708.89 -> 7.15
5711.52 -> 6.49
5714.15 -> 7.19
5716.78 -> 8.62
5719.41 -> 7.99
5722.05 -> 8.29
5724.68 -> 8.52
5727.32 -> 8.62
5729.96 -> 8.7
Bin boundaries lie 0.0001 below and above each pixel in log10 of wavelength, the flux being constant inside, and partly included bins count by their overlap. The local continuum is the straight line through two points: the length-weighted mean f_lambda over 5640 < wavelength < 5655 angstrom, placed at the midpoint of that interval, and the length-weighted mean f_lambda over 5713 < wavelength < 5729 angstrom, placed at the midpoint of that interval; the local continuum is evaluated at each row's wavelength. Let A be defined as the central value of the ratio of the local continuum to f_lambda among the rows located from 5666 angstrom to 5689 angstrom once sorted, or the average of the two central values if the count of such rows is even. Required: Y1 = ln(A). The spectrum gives -0.05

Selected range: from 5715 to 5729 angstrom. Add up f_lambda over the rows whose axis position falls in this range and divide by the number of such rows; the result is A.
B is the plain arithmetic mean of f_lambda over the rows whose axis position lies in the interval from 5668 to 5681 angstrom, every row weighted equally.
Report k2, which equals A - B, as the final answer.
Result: -0.1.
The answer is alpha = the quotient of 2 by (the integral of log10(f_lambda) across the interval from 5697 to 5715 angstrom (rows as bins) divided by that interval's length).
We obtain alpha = 2.29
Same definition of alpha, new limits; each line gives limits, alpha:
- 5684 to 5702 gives 2.27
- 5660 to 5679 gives 2.17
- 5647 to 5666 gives 2.26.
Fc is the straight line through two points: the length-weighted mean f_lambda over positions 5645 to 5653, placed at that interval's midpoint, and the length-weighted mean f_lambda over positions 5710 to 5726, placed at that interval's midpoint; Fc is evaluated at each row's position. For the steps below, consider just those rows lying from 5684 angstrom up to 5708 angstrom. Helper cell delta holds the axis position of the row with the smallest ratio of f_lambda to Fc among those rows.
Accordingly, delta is 5685.28 angstrom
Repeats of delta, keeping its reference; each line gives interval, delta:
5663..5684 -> 5682.66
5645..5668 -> 5659.15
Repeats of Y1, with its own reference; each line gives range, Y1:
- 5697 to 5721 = 0.05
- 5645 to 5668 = 0.01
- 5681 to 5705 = 0.03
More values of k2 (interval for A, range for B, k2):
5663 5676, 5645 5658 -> 0.8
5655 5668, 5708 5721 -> 0.2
